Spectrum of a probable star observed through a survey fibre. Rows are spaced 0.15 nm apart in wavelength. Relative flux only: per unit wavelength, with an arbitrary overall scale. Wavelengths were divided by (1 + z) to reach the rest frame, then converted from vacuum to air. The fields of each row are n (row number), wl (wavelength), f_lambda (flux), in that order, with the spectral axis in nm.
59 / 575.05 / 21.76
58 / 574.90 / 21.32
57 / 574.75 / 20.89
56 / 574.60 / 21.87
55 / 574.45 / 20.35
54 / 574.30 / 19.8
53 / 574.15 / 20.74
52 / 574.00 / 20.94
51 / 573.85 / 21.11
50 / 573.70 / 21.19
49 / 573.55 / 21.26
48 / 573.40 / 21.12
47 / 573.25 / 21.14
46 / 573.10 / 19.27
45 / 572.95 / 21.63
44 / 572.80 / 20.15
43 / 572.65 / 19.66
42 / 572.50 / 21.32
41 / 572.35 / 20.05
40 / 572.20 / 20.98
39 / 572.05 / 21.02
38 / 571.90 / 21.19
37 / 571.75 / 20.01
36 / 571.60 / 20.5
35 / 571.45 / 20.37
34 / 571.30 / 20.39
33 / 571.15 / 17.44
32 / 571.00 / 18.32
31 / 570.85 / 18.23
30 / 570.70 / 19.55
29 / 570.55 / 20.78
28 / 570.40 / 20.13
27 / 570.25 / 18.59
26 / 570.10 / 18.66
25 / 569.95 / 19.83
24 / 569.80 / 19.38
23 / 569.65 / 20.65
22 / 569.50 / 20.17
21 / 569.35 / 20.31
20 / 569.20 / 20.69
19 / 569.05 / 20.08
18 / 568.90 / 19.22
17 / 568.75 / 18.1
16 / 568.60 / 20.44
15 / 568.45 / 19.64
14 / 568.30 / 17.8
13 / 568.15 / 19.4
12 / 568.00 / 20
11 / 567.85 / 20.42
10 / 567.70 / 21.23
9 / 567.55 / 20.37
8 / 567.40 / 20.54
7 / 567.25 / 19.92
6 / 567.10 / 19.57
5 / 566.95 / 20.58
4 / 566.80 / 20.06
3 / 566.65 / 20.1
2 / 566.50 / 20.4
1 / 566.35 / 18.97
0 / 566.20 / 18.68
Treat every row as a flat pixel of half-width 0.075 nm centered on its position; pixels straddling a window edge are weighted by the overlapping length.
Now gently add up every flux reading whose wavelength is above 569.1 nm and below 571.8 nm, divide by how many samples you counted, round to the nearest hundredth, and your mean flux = 19.67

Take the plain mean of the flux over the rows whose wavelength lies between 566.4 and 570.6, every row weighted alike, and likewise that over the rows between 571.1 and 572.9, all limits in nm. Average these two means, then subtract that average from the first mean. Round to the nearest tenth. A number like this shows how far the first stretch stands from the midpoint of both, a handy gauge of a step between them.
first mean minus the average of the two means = -0.2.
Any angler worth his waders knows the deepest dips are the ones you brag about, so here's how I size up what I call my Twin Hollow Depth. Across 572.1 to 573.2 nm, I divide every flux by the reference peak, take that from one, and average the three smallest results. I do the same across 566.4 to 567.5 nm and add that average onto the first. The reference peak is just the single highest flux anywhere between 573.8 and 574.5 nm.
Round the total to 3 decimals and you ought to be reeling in 0.019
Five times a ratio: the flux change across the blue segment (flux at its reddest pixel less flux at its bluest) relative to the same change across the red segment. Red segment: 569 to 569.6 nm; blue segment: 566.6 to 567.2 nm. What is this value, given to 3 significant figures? -29.4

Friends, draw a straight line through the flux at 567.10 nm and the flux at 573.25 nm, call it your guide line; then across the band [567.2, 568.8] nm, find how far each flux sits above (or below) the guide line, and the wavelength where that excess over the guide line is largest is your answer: 567.70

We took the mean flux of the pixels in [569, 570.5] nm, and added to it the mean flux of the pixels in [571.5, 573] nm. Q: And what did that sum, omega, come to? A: 40.5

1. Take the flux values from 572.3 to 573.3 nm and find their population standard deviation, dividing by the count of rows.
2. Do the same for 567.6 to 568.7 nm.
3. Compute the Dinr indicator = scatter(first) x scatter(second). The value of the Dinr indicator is 0.84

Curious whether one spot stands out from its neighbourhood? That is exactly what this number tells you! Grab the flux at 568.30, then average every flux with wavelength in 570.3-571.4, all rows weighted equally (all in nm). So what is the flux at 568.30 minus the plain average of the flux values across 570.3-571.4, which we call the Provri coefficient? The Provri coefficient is -1.5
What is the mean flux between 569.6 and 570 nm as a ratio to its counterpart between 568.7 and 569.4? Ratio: 1.01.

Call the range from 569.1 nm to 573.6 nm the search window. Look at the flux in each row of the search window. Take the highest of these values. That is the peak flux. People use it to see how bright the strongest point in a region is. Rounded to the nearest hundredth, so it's 21.63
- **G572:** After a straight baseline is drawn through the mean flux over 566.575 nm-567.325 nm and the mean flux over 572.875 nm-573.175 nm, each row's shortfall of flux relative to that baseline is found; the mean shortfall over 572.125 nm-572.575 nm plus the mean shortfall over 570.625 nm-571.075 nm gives 1.23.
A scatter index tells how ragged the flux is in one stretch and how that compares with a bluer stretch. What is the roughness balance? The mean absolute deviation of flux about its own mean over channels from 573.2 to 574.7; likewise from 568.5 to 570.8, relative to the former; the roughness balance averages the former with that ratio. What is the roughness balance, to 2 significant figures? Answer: 1.1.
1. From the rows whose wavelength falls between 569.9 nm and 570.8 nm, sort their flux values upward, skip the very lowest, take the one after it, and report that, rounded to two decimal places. 18.66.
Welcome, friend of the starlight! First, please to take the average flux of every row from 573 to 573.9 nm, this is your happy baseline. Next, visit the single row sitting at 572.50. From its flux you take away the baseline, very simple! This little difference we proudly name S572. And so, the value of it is 0.5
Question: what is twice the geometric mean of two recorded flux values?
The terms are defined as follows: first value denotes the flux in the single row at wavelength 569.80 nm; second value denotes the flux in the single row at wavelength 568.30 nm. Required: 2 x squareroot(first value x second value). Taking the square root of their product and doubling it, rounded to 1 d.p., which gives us 37.1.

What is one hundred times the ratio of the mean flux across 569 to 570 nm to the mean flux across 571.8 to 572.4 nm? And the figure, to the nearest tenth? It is 96.9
